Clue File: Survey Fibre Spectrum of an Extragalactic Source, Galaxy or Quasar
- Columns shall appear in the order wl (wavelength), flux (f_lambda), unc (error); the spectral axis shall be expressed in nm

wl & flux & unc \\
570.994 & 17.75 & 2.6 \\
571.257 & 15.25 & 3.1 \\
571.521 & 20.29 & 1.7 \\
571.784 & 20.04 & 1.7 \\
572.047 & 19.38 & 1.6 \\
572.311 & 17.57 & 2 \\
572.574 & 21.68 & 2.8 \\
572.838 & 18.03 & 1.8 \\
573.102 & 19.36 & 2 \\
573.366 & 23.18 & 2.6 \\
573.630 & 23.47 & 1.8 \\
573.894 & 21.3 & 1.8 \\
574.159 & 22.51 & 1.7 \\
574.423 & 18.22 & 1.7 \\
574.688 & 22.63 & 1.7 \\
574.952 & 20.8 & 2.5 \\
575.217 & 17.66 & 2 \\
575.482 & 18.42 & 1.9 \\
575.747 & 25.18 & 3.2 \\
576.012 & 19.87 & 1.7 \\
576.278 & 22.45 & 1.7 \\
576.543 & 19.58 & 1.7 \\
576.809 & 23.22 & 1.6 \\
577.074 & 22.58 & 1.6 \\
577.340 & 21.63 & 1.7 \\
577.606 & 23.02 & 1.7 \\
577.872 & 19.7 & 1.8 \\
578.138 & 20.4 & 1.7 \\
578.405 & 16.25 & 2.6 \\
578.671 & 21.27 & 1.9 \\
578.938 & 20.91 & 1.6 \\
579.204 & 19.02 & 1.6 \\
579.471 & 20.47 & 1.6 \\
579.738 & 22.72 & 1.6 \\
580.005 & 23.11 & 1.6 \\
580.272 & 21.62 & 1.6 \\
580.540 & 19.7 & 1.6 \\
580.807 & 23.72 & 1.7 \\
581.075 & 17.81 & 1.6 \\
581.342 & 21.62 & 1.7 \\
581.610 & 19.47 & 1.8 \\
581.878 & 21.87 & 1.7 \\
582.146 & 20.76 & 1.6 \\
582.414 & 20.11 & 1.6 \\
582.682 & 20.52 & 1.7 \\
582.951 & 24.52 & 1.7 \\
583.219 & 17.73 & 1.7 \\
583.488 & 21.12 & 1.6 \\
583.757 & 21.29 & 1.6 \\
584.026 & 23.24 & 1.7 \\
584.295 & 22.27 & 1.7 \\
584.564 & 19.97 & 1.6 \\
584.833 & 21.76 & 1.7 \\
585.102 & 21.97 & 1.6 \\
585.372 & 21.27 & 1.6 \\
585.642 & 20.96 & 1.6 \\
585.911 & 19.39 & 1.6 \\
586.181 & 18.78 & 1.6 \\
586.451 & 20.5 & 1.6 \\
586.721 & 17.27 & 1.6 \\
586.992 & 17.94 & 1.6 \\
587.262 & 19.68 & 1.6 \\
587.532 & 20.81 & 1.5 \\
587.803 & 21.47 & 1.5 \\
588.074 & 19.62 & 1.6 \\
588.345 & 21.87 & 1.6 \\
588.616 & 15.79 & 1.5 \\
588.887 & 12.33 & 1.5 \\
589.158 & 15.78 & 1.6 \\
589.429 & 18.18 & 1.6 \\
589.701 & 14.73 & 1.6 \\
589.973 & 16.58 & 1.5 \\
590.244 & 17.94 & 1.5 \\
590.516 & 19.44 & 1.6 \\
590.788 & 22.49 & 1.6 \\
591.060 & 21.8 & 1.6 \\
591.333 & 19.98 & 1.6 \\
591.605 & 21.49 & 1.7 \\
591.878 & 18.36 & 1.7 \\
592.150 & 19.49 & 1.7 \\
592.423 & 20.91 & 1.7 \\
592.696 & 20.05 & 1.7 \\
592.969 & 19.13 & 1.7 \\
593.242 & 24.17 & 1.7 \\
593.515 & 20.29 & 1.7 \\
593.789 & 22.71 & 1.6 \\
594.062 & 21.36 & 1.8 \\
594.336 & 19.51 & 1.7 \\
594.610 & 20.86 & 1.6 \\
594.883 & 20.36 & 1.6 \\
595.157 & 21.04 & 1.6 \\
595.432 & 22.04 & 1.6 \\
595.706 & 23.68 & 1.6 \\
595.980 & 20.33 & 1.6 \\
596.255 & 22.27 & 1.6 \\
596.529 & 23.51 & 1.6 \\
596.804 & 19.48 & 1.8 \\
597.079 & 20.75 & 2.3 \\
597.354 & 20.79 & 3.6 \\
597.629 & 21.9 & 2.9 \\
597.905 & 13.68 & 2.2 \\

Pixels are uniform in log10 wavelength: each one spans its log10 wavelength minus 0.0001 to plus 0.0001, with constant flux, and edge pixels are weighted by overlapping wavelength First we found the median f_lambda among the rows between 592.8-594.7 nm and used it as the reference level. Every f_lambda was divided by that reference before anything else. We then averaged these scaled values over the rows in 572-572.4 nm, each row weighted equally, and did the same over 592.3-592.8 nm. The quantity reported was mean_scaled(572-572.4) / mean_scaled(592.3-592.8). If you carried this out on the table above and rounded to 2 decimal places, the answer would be 0.90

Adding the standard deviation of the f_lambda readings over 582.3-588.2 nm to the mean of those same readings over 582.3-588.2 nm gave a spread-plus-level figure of 22.3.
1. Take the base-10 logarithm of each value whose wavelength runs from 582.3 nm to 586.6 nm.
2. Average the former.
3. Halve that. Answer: 0.660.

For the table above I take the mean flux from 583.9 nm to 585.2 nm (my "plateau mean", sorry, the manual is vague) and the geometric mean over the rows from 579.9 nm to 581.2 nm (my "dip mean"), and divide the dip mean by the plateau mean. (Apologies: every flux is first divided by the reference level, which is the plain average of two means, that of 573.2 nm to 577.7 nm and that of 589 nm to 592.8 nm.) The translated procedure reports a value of 0.96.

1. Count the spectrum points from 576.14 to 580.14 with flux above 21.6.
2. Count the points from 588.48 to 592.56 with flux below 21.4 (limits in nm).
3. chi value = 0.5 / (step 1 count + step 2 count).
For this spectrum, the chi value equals 0.026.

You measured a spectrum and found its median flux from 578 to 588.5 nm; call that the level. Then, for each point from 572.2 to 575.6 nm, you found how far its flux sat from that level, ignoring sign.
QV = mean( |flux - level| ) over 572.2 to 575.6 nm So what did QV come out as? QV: 2.0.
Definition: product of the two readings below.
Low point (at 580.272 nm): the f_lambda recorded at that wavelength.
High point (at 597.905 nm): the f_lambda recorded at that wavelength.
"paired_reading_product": 296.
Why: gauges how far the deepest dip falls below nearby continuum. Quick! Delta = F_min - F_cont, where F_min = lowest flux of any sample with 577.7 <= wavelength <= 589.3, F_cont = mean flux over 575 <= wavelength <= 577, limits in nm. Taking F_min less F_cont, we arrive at -8.6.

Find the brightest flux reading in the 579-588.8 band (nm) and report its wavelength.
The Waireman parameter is 582.951 nm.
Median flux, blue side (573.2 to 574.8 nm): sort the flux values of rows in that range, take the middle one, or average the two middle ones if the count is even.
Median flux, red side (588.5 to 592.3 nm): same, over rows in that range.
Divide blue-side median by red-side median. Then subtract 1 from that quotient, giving 0.24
